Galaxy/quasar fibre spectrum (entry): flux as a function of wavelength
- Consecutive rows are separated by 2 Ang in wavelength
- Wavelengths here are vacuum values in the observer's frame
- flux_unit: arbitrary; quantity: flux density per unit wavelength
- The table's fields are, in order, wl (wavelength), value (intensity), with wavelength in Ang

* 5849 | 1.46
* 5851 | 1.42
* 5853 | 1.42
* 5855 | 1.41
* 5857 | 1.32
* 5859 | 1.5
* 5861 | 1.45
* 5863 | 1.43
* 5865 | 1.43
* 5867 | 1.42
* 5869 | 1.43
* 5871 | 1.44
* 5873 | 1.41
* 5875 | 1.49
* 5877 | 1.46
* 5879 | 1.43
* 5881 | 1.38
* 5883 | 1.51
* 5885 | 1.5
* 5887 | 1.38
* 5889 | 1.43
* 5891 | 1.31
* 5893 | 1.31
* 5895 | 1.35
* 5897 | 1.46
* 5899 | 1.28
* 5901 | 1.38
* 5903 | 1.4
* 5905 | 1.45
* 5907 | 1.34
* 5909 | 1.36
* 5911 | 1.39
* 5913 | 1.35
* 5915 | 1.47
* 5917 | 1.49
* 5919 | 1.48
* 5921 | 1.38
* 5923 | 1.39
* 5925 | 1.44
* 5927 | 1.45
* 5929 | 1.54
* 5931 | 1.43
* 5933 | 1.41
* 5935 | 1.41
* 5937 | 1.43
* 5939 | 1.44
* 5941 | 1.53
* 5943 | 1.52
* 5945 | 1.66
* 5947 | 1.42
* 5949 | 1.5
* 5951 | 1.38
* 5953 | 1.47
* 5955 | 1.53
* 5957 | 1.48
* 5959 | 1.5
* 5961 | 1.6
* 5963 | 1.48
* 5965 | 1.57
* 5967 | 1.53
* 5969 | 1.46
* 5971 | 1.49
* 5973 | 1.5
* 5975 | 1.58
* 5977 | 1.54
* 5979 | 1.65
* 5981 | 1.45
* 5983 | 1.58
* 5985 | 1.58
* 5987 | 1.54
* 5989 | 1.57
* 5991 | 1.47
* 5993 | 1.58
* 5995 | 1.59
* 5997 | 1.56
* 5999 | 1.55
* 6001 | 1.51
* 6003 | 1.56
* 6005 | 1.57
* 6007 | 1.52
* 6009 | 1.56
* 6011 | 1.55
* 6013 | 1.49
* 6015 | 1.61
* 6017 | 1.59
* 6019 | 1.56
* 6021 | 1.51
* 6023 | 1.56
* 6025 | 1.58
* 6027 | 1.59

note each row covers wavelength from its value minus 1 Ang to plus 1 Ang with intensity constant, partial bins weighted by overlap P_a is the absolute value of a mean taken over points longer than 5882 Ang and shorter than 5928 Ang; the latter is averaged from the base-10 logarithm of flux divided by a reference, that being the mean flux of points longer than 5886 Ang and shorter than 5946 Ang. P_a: 0.0059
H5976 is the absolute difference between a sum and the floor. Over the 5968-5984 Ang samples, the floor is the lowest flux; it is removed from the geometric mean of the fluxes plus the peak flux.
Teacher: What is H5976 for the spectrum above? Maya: 1.73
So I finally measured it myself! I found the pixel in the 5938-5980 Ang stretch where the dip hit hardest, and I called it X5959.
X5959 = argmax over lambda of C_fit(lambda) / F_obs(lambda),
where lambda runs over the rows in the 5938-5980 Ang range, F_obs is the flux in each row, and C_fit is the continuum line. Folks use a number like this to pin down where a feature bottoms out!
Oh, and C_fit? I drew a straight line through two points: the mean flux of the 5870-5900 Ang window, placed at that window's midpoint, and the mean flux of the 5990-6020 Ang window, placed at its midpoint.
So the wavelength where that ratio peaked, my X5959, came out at 5951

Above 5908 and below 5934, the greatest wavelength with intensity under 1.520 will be 5933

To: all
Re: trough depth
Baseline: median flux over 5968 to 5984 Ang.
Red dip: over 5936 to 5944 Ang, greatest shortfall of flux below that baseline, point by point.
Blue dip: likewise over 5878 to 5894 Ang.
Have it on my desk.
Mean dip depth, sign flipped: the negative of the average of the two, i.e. -0.15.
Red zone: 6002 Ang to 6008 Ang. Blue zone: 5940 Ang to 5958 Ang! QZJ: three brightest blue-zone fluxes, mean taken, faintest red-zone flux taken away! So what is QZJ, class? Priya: 0.05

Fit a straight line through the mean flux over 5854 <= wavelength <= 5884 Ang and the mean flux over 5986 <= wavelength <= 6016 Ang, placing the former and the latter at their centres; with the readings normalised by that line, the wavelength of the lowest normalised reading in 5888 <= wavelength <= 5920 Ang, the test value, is 5899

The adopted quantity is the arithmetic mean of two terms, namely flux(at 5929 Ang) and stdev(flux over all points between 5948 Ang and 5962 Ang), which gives 0.80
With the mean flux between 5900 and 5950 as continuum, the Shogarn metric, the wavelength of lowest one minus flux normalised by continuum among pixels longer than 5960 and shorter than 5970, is 5961 Ang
